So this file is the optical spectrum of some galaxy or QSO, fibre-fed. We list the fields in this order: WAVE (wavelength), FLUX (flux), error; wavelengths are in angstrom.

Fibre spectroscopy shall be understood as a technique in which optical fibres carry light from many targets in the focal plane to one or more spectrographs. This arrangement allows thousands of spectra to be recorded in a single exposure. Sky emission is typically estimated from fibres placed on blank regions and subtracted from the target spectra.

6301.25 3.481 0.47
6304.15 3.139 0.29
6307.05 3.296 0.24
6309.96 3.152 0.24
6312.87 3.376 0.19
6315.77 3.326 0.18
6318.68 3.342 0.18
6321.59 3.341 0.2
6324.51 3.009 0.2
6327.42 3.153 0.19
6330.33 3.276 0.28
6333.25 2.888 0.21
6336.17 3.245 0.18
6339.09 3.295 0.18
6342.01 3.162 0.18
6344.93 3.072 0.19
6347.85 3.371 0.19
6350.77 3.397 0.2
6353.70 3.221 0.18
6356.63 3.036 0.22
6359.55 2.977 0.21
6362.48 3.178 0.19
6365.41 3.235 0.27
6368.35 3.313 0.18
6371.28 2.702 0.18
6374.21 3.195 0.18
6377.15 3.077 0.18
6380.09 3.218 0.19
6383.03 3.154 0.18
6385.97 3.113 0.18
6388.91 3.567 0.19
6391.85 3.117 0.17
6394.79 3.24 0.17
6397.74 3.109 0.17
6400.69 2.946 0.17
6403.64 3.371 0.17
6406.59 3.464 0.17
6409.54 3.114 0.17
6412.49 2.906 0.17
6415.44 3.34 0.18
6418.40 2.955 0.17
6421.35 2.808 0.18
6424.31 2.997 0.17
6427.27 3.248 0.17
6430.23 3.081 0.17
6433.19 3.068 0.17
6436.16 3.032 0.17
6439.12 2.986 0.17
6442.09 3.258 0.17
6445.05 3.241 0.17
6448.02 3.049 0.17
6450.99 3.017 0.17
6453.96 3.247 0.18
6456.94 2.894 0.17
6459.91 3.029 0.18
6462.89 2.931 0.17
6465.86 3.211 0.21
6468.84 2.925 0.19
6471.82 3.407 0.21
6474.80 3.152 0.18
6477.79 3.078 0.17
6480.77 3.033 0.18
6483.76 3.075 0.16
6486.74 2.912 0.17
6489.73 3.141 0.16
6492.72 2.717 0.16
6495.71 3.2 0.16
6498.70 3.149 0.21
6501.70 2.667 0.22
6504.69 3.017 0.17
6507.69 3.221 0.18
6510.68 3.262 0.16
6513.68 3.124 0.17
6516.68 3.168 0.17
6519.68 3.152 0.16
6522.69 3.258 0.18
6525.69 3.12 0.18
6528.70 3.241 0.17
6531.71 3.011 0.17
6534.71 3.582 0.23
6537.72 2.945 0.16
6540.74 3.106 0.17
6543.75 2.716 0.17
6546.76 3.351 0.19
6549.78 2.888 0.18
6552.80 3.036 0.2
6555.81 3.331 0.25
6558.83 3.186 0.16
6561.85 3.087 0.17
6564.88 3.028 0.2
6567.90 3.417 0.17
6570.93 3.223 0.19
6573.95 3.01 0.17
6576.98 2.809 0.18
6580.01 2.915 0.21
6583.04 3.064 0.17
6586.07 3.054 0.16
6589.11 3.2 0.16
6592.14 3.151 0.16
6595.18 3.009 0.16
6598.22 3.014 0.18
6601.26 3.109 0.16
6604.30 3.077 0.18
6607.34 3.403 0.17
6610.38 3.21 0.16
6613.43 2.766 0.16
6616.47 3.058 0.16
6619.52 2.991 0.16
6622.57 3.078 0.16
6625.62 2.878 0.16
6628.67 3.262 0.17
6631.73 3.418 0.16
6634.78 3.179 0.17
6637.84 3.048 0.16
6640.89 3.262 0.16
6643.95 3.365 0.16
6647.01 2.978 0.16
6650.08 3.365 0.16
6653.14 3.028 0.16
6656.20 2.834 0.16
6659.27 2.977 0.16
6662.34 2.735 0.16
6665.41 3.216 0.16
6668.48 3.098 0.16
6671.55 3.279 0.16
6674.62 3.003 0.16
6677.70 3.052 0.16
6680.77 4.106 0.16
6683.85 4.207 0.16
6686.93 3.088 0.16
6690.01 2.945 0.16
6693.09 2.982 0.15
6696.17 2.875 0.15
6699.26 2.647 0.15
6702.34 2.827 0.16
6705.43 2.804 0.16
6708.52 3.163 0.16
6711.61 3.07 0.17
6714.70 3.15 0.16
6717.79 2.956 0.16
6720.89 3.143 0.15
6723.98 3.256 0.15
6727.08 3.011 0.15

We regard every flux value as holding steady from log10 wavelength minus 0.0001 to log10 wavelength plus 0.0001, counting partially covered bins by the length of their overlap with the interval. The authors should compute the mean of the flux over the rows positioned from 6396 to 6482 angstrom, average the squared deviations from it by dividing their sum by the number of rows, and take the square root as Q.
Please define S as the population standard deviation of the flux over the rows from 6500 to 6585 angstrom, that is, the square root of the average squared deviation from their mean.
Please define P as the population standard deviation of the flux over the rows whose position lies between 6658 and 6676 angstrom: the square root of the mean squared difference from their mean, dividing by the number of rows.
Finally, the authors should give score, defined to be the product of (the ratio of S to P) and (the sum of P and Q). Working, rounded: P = 0.178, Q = 0.164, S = 0.200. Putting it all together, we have 0.39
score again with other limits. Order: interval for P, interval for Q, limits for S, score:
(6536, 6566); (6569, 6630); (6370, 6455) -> 0.33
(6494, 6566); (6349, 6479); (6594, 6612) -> 0.26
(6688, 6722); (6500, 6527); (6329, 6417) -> 0.38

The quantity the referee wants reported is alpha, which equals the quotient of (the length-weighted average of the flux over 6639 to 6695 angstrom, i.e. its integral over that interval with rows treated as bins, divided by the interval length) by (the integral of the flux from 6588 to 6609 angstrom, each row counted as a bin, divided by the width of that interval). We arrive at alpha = 1.02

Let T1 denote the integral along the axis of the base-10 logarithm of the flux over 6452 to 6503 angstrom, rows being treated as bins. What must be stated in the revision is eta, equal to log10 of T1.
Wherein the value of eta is 1.39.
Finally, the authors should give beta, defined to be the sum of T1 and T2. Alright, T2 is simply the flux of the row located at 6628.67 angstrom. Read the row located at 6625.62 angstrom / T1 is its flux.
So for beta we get 6.14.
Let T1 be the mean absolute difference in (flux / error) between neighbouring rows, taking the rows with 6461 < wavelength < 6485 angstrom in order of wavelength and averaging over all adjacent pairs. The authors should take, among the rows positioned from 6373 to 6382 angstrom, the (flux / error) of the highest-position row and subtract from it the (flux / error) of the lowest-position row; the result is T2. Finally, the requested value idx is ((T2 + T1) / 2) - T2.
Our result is 1.0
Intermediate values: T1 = 1.2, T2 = -0.8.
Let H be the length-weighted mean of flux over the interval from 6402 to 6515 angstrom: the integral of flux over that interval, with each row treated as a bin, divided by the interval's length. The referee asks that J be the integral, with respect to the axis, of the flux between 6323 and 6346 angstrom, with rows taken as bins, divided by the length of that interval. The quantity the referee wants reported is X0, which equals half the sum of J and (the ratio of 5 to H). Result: 2.379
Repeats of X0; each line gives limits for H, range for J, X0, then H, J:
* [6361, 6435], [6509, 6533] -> 2.381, 3.14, 3.17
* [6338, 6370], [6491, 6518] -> 2.310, 3.20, 3.06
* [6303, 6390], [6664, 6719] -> 2.352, 3.19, 3.14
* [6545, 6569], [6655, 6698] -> 2.377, 3.16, 3.17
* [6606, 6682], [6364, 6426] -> 2.366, 3.14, 3.14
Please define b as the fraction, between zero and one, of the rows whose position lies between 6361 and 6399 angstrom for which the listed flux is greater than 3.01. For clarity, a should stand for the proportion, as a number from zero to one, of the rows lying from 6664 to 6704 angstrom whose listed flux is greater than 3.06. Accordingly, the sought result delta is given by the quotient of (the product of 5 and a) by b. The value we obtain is 2.5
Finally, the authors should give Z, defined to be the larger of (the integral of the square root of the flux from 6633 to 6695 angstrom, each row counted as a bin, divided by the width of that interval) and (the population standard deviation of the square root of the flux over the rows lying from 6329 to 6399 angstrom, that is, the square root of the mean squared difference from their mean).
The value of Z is 1.783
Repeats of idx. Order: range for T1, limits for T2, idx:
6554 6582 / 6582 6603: 0.8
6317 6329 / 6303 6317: -3.0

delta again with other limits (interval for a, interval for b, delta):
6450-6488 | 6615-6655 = 3.0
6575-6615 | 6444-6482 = 3.5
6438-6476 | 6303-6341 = 2.7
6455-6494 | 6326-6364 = 2.7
